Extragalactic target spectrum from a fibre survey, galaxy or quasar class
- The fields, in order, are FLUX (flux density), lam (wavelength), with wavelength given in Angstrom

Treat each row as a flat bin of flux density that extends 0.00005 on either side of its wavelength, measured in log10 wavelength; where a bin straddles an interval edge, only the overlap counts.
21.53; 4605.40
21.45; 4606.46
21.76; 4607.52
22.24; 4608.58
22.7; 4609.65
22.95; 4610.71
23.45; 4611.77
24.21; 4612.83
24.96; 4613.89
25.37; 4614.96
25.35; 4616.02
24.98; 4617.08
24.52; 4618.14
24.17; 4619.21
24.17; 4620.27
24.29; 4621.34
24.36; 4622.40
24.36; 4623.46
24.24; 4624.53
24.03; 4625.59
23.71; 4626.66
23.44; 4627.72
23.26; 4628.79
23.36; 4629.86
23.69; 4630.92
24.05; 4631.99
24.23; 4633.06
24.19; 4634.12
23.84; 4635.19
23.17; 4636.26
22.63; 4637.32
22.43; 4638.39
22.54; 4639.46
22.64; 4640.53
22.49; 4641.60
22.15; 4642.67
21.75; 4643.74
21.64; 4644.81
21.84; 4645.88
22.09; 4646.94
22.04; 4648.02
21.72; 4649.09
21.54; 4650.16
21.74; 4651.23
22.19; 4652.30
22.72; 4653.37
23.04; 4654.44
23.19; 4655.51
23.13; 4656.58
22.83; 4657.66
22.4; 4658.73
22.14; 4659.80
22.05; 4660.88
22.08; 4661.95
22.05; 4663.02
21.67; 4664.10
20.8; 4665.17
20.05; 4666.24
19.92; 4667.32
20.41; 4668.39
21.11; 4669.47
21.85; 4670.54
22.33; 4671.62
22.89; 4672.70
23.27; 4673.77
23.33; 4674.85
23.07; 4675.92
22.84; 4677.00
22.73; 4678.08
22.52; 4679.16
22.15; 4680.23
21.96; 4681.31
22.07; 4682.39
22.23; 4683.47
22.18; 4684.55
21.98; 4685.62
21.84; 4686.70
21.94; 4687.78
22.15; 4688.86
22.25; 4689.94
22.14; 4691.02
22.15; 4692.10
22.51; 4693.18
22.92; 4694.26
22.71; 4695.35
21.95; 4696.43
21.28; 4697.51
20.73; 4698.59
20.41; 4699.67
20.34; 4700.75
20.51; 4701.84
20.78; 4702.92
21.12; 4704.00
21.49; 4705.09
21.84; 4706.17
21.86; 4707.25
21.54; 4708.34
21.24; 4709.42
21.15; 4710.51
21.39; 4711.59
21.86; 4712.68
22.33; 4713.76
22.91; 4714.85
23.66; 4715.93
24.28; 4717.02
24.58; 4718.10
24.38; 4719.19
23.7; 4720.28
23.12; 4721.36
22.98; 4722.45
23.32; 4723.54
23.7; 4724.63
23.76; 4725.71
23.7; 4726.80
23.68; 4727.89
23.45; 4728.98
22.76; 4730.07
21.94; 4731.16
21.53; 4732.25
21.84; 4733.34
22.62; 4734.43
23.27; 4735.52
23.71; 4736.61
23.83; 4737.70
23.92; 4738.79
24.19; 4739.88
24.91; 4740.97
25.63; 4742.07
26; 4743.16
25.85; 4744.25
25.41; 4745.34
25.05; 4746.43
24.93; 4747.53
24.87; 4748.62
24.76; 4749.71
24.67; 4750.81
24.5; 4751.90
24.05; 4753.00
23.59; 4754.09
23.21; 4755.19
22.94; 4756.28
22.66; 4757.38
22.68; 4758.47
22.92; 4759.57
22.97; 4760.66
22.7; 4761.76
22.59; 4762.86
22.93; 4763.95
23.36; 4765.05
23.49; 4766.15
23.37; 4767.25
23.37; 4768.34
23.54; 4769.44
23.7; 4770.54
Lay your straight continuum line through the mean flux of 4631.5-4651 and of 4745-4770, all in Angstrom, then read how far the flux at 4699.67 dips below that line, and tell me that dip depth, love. 2.7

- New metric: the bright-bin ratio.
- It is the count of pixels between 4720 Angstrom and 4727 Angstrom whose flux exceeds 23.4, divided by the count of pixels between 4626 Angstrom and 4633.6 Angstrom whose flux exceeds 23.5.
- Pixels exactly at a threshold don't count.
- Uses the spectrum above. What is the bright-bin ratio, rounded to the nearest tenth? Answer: 1.0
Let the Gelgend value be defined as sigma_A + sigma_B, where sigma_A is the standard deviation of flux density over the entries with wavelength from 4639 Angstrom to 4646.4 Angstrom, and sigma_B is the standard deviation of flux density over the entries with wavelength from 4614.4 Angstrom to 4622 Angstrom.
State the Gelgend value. 0.9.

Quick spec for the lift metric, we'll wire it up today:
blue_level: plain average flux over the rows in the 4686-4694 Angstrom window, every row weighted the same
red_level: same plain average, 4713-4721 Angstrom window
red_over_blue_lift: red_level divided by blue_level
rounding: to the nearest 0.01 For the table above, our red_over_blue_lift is 1.07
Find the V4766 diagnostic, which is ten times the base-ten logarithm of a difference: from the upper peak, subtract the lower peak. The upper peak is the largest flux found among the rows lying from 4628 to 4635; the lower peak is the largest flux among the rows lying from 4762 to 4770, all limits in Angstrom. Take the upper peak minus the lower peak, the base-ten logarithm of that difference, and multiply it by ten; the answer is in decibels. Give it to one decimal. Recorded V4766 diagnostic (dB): -1.6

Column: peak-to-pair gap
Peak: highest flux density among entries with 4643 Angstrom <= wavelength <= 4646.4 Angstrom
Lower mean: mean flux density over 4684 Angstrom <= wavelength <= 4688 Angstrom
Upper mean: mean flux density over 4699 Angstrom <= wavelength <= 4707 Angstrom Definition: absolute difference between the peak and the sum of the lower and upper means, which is 21.1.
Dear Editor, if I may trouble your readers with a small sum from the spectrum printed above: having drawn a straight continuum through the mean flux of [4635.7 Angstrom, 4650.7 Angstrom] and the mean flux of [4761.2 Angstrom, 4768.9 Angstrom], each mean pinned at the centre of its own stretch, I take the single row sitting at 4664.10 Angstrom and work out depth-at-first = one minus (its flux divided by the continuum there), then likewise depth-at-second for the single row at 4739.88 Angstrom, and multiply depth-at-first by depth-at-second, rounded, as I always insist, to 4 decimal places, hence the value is -0.0017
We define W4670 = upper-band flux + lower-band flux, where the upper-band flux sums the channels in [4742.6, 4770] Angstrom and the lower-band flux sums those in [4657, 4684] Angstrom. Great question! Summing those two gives 1147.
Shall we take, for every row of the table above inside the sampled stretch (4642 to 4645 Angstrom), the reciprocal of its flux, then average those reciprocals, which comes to 0.046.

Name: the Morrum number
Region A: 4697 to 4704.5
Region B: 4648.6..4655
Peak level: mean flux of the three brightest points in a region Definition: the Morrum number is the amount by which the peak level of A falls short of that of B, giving 1.6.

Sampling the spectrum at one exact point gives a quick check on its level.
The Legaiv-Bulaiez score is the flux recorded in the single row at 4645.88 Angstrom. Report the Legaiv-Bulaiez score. 21.84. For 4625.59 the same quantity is 24.03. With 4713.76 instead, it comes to 22.33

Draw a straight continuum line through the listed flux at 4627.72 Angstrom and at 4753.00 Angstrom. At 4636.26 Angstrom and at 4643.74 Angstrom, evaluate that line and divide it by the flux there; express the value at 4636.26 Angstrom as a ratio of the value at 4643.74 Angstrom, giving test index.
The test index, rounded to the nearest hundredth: 0.94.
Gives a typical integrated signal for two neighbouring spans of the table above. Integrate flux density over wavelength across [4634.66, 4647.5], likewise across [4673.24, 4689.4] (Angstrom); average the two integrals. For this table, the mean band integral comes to 325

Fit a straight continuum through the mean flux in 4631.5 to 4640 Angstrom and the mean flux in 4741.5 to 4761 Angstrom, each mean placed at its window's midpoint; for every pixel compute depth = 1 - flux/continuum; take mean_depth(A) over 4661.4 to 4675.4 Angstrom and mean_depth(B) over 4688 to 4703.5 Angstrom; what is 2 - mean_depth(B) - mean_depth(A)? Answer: 1.824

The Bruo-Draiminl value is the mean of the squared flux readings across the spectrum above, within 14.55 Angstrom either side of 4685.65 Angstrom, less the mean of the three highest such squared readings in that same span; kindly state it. -44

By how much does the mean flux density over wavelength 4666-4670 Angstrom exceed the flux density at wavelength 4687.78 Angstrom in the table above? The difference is -1.6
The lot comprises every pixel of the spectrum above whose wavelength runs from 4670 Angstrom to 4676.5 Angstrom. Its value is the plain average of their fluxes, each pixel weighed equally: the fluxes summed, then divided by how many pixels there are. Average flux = 22.8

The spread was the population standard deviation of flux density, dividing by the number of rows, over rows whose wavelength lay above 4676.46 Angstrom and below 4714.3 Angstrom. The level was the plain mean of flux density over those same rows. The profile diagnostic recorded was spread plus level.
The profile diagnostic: 22.5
